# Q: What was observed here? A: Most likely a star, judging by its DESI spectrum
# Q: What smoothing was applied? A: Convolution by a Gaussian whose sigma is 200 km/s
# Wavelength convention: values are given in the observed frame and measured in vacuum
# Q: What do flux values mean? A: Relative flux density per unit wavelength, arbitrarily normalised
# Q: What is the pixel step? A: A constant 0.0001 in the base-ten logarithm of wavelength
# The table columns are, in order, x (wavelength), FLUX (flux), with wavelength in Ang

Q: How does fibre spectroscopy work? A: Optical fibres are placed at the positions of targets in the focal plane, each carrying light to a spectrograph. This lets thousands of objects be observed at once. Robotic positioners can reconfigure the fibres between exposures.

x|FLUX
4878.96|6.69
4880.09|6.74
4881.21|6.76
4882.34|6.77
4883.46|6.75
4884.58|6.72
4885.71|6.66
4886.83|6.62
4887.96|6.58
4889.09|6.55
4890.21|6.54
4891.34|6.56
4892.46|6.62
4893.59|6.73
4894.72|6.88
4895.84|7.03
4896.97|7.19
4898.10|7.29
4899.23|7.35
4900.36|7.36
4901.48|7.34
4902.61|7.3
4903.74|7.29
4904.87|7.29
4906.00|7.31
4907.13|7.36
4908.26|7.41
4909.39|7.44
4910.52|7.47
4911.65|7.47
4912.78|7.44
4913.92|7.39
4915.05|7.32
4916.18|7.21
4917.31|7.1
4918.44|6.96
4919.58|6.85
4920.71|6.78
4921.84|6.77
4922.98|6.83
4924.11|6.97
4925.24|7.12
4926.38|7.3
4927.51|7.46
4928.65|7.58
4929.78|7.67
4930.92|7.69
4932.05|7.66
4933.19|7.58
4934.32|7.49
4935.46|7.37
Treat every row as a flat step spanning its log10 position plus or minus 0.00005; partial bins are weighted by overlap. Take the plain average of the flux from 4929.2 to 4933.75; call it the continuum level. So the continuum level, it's 7.7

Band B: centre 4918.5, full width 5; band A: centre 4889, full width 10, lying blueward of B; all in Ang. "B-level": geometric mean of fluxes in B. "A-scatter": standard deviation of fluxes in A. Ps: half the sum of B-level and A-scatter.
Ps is 3.52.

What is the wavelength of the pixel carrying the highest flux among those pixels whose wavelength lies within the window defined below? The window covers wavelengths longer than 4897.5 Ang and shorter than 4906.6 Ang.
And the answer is 4900.36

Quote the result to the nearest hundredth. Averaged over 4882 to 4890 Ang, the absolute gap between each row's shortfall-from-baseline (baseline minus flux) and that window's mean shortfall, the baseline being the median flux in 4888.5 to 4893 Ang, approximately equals 0.07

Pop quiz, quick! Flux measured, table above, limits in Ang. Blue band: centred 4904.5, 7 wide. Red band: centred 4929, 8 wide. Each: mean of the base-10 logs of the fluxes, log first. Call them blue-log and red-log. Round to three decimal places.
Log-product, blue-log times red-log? 0.756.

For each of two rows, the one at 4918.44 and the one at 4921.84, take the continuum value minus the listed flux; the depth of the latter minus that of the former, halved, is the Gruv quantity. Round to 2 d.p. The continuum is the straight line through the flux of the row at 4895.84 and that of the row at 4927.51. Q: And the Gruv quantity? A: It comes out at 0.12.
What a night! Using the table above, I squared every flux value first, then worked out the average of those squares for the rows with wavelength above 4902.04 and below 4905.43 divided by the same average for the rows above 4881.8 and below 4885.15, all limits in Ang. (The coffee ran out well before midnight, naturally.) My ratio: 1.17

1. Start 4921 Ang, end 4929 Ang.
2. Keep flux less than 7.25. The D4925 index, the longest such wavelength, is 4925.24 Ang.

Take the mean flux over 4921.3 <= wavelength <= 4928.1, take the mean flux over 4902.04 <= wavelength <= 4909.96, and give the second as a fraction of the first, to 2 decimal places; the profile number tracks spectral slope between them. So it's 1.04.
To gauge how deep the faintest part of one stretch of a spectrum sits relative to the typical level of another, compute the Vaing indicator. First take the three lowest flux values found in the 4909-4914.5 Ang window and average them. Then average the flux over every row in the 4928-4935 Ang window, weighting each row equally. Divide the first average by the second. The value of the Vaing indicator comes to 0.98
